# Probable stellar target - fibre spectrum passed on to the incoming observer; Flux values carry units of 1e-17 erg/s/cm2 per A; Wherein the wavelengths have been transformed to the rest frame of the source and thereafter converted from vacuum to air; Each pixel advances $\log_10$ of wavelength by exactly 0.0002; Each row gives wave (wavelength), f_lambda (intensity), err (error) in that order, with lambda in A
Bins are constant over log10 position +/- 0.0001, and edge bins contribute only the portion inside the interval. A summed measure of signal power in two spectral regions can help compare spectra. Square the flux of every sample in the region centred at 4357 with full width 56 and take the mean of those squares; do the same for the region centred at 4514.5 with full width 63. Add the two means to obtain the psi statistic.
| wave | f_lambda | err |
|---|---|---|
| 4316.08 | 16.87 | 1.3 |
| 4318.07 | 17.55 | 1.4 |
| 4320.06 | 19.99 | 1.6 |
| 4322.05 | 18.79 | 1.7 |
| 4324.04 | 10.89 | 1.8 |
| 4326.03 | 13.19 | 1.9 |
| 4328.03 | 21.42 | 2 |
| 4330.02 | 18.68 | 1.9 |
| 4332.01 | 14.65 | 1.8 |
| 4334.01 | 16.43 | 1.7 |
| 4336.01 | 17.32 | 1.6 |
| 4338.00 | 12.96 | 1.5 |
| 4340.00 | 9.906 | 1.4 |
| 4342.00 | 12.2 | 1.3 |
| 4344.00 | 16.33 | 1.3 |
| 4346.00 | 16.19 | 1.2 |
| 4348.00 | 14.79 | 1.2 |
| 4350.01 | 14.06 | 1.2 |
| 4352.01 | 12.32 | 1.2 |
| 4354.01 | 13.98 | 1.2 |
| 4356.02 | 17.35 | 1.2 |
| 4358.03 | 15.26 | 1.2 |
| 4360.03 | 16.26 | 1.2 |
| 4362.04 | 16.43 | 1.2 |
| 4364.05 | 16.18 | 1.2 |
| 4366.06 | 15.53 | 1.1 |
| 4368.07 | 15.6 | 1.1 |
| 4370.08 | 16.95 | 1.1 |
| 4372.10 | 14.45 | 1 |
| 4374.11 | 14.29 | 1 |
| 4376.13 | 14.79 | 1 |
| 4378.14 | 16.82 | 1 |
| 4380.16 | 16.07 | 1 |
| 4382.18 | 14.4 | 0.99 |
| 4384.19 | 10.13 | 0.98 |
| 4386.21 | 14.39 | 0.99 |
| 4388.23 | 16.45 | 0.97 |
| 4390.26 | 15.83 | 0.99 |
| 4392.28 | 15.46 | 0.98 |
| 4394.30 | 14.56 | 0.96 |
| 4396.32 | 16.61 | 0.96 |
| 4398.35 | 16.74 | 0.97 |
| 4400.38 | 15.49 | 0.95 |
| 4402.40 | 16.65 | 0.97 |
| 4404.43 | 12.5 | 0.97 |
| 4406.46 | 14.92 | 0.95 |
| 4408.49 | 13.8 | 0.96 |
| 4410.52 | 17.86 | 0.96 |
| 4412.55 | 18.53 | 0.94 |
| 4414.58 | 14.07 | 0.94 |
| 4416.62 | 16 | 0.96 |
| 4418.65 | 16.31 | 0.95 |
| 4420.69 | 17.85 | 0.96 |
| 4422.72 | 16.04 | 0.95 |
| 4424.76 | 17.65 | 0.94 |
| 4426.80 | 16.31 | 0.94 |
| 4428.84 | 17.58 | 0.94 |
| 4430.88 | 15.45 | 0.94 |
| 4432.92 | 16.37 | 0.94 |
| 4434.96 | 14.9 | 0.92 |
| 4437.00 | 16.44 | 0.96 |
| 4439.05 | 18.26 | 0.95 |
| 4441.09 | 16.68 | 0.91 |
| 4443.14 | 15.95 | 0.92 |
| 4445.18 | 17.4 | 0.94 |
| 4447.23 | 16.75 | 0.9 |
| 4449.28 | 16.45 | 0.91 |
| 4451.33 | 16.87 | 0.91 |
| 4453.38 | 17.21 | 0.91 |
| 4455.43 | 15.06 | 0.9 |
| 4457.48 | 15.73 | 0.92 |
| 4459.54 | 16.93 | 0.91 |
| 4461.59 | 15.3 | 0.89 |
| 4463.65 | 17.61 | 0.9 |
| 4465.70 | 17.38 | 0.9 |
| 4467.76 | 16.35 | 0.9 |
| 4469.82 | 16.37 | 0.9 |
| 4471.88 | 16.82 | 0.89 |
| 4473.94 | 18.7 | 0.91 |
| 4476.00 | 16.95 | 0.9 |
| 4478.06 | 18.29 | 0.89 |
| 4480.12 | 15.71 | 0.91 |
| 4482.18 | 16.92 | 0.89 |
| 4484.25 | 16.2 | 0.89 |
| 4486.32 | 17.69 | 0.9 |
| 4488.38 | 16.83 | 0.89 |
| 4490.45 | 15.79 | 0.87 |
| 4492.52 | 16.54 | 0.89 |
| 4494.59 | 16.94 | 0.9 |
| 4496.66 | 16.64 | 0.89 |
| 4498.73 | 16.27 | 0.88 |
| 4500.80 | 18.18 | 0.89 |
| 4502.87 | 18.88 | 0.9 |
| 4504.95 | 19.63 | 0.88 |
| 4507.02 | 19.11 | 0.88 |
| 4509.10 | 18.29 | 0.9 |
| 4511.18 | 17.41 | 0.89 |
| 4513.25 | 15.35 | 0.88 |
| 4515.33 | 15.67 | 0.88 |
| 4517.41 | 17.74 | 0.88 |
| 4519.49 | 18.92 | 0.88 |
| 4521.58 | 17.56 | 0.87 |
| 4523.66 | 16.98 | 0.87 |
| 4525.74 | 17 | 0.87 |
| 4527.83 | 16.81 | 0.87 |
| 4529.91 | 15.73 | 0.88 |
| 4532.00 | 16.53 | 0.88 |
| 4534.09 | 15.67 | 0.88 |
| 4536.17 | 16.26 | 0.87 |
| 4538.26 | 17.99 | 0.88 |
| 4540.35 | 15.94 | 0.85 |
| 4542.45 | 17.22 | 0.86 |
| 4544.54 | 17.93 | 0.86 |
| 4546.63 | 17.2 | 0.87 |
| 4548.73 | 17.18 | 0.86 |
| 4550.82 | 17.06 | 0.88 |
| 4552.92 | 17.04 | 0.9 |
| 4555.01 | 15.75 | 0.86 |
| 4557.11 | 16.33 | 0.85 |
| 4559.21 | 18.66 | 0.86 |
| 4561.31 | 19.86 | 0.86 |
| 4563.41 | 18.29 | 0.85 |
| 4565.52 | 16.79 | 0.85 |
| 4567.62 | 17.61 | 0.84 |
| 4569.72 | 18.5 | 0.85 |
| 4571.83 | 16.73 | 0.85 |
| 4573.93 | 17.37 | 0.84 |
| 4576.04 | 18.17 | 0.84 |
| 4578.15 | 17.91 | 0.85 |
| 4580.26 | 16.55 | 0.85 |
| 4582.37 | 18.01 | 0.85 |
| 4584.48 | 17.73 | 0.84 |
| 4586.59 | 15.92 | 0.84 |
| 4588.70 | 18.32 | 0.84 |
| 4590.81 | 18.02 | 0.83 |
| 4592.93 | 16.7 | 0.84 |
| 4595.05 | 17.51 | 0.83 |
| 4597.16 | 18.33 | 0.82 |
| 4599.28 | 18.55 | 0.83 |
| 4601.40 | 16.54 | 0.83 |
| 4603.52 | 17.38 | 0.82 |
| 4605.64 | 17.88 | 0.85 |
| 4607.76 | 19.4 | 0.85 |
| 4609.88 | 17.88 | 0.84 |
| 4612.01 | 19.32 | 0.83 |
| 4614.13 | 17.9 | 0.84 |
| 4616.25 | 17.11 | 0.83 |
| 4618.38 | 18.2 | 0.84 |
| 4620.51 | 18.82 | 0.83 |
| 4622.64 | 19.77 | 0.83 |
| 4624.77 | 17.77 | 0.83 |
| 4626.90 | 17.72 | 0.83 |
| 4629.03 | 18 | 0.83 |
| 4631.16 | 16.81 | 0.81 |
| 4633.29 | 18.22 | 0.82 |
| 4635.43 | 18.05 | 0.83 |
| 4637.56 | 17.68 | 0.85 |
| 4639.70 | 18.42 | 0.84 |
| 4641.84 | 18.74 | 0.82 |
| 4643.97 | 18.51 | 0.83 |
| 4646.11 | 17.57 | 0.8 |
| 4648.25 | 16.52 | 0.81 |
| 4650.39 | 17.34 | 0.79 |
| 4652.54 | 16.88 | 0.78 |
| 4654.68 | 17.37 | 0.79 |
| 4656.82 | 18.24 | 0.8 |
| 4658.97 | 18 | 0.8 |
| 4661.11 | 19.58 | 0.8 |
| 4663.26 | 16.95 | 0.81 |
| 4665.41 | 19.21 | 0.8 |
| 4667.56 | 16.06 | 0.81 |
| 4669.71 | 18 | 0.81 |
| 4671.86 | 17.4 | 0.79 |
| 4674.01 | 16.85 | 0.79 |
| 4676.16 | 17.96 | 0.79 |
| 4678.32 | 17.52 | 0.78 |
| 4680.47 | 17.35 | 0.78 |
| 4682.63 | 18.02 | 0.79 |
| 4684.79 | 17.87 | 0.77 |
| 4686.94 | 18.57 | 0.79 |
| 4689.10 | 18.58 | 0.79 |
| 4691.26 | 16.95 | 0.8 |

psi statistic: 524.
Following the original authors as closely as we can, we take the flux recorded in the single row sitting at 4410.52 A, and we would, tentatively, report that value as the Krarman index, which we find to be 17.86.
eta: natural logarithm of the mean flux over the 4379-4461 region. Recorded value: 2.77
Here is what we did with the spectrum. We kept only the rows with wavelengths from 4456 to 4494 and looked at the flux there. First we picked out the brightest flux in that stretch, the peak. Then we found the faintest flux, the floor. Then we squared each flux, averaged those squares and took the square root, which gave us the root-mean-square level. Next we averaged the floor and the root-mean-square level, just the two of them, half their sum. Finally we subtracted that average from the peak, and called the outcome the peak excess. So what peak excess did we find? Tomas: 2.6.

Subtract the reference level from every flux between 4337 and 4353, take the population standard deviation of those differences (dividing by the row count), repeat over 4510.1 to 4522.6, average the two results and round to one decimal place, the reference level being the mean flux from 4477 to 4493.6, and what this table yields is 1.6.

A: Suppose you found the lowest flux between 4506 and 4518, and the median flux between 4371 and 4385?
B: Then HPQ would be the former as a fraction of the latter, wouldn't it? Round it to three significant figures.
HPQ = 1.06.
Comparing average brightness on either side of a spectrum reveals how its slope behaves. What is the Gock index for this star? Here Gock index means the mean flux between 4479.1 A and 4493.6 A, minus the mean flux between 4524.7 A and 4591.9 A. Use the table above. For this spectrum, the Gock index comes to -0.73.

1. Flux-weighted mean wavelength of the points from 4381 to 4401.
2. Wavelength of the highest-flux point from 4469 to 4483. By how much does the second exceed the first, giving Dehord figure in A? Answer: 82.3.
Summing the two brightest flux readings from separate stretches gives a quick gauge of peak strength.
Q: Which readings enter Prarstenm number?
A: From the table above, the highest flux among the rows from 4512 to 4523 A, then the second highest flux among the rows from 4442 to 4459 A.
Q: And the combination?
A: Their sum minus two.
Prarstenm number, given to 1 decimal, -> 34.1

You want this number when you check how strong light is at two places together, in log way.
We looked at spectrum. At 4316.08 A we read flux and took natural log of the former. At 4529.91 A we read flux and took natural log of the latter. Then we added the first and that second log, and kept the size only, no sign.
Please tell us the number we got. 5.58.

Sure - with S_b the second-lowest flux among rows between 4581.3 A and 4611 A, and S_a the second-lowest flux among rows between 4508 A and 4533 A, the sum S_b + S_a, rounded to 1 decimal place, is 32.2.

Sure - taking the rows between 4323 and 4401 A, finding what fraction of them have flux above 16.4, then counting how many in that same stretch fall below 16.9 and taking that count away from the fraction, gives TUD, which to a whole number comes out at -34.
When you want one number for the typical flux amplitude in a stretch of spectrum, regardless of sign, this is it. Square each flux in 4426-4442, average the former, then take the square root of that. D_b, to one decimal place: 16.5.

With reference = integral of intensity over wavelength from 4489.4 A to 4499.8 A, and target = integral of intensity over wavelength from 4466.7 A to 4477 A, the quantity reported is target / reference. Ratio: 1.03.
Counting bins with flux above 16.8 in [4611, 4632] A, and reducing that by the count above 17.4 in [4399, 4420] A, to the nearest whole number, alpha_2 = 8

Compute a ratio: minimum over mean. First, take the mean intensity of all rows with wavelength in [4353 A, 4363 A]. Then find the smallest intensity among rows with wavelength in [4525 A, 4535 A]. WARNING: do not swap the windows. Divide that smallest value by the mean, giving 0.99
